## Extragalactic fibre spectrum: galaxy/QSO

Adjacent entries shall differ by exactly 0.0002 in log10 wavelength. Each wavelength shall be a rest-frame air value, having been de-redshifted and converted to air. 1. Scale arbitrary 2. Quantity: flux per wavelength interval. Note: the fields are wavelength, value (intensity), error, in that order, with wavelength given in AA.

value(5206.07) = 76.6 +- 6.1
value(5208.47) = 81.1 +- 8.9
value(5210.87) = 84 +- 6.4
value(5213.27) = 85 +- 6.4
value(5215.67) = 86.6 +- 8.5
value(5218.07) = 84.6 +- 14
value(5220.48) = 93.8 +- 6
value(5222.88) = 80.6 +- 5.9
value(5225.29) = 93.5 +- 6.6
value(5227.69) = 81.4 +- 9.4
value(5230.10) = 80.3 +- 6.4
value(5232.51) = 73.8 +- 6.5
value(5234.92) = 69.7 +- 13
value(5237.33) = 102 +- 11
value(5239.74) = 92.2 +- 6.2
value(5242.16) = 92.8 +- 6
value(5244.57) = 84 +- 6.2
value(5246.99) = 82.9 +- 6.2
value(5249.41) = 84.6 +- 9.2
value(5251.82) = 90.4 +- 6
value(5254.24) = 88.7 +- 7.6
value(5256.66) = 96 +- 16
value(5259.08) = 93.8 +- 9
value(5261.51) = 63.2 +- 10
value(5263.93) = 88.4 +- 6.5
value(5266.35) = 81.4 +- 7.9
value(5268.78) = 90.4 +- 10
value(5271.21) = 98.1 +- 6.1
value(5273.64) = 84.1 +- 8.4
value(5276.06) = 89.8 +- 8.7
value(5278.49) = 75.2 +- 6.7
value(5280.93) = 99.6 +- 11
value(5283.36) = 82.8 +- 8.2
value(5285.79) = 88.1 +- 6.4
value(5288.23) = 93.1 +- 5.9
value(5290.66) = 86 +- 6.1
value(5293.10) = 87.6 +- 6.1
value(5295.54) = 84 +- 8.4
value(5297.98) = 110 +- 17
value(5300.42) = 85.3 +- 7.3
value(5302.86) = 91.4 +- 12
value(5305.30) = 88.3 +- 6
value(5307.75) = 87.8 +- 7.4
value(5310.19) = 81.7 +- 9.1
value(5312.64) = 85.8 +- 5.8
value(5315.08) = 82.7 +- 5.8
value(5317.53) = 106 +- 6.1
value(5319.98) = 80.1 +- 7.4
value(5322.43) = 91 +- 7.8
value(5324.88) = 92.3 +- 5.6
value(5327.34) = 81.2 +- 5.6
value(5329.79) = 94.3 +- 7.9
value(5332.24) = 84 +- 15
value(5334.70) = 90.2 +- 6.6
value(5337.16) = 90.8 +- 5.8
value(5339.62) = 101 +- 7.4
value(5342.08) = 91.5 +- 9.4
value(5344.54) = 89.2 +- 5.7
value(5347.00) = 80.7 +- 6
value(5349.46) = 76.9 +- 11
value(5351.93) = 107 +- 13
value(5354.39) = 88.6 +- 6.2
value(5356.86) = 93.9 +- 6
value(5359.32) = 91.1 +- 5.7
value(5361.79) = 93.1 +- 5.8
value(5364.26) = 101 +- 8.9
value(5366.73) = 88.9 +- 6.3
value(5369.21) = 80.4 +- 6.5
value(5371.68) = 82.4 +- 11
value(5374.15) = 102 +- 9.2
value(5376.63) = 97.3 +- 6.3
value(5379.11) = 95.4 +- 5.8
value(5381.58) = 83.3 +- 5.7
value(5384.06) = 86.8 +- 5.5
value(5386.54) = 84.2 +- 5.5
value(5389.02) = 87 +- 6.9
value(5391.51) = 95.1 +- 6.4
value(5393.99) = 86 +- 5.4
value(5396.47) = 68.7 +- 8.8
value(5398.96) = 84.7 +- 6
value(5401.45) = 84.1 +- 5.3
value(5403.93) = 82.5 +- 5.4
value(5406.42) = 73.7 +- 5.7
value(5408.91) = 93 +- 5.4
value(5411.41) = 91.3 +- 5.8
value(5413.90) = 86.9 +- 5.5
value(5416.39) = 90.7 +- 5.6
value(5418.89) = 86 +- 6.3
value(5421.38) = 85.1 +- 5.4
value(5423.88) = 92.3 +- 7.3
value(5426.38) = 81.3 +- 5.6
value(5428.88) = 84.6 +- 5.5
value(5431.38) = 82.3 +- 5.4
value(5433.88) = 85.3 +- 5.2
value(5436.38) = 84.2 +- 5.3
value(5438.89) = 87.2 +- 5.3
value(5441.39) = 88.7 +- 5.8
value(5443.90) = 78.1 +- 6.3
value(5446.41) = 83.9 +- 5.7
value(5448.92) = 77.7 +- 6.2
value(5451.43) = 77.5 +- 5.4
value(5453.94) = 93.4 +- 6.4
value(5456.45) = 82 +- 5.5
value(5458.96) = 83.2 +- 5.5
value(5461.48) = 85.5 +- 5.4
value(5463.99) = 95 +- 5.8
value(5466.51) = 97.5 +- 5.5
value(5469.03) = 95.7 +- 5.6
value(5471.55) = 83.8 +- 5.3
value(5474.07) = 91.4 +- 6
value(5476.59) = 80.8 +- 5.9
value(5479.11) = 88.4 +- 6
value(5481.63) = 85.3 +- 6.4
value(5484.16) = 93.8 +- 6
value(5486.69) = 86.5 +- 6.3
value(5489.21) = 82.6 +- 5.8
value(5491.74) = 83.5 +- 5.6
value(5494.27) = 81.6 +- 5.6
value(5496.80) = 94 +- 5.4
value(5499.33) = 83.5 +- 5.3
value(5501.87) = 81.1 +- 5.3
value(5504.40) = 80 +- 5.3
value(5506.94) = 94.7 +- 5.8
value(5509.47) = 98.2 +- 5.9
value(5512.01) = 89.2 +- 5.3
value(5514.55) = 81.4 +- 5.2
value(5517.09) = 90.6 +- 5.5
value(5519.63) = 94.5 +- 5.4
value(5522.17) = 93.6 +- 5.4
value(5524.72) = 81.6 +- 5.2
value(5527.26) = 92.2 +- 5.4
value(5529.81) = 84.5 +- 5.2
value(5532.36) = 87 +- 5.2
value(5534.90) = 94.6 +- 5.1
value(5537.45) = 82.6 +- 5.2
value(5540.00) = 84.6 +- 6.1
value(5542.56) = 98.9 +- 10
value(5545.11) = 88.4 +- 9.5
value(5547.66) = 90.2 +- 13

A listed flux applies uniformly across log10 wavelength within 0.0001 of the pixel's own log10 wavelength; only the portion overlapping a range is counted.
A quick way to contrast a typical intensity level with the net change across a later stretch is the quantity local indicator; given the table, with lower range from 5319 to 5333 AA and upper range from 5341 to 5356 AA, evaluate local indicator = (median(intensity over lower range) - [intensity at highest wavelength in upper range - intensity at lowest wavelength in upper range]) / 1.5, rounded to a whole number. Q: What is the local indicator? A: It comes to 60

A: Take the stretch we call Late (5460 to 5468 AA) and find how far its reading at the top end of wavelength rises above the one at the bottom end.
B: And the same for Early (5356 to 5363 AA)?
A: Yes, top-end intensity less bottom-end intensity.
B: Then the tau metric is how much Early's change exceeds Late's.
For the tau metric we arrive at -13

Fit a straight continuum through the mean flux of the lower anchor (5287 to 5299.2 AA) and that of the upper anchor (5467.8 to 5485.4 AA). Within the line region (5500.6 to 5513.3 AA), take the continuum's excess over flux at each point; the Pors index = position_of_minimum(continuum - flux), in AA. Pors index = 5509.47 AA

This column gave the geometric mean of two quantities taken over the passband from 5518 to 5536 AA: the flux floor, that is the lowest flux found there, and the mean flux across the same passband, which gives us 85.6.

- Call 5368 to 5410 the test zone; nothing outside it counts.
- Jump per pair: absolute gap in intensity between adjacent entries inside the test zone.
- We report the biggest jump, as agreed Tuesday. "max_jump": 20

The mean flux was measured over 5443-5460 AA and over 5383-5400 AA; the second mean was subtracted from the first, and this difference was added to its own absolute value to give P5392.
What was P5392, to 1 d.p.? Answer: 0.0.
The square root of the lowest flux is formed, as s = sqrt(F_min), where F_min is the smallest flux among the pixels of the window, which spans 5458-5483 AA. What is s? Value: 9.0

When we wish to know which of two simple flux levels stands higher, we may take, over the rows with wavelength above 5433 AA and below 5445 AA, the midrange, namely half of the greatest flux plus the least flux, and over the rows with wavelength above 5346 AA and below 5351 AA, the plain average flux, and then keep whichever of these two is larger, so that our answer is 83.4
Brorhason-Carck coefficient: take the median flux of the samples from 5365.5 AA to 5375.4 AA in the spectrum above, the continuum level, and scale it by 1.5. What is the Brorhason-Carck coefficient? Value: 128.5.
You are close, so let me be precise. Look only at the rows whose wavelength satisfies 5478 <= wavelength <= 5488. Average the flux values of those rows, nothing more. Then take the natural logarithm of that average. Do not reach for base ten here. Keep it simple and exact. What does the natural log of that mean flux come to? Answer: 4.483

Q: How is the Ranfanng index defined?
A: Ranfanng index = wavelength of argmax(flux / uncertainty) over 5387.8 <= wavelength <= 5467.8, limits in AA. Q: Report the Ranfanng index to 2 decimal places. 5466.51 AA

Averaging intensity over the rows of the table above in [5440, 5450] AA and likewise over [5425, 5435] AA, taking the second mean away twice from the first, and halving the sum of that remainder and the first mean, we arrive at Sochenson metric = -1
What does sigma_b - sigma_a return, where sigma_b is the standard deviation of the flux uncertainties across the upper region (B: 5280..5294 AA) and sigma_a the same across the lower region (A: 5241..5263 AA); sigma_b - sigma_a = -1.2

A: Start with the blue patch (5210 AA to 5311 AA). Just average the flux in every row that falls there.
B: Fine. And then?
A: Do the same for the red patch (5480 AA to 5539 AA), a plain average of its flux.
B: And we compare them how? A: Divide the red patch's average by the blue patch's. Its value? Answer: 1.01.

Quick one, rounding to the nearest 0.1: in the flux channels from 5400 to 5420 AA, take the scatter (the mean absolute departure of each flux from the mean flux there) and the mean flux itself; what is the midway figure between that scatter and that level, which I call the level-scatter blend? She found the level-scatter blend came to 45.2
